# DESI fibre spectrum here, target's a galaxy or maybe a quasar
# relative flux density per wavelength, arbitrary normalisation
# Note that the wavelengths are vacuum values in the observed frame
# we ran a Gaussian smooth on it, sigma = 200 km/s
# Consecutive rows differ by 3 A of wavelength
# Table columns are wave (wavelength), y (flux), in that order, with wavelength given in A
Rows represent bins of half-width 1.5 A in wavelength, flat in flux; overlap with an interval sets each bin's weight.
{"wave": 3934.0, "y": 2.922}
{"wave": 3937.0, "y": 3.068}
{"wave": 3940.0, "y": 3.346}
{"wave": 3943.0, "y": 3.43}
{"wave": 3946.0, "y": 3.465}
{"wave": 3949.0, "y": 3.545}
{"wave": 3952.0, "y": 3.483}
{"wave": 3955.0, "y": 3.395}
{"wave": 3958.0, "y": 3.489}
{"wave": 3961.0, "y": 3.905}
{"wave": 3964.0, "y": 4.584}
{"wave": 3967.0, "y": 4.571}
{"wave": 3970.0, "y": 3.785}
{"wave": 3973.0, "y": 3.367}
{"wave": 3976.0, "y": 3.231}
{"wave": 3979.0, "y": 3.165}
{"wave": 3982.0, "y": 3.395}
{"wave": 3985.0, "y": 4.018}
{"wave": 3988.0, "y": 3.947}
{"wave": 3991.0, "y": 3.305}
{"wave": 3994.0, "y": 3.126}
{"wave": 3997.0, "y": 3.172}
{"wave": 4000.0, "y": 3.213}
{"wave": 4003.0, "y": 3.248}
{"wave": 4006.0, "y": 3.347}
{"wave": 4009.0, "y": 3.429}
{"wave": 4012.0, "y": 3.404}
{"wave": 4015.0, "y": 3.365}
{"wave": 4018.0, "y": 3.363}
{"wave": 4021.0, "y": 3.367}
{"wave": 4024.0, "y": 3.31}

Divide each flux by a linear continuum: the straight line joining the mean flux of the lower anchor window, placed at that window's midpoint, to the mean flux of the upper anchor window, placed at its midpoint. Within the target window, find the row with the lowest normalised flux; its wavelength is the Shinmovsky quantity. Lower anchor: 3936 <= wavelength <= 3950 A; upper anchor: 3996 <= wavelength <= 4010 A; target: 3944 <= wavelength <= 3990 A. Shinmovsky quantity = 3979.0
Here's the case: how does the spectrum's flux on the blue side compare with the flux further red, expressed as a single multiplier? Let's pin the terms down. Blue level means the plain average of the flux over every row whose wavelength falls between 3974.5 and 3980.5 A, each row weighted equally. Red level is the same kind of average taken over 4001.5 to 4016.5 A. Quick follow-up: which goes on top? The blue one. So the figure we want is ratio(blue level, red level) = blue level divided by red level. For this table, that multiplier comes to 0.95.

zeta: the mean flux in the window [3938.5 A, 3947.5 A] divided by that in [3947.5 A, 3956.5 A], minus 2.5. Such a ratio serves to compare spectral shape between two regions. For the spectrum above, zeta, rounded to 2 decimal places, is -1.52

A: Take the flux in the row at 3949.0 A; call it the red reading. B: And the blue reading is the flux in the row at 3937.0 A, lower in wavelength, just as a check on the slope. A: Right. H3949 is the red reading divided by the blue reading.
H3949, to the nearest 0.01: 1.16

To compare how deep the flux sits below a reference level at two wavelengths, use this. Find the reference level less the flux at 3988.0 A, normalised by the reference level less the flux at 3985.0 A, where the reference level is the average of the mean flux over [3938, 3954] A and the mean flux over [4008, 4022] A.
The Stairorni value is 0.9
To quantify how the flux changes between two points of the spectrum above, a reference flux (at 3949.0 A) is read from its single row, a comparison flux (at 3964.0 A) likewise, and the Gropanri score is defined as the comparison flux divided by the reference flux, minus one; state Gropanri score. 0.29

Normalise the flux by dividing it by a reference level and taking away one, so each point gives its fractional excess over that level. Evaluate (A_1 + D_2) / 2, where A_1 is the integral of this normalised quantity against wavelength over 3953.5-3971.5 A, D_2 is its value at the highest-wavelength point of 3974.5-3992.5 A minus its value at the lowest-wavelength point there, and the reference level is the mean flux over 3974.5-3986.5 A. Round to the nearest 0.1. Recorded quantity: 1.3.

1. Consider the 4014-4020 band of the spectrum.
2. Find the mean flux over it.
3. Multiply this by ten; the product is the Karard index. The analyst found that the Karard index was 33.6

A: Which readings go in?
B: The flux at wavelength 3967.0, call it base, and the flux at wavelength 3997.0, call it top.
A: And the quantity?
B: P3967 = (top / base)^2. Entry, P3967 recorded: 0.48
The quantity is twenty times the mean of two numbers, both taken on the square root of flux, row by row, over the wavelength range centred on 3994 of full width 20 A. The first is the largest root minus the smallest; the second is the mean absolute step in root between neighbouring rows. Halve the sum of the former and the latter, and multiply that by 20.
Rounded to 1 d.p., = 2.8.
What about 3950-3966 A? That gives 3.8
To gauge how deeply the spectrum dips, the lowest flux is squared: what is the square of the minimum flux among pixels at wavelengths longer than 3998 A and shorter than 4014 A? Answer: 10.3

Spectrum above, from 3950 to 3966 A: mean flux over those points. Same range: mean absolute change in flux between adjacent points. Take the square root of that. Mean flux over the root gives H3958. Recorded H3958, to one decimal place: 6.7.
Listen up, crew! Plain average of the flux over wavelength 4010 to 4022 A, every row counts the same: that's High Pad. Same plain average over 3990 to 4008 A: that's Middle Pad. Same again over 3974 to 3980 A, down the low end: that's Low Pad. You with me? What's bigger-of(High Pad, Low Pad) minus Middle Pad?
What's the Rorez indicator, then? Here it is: 0.14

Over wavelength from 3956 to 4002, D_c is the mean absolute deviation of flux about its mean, 0.4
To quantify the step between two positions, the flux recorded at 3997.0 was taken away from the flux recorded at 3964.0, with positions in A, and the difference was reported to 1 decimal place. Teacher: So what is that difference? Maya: 1.4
